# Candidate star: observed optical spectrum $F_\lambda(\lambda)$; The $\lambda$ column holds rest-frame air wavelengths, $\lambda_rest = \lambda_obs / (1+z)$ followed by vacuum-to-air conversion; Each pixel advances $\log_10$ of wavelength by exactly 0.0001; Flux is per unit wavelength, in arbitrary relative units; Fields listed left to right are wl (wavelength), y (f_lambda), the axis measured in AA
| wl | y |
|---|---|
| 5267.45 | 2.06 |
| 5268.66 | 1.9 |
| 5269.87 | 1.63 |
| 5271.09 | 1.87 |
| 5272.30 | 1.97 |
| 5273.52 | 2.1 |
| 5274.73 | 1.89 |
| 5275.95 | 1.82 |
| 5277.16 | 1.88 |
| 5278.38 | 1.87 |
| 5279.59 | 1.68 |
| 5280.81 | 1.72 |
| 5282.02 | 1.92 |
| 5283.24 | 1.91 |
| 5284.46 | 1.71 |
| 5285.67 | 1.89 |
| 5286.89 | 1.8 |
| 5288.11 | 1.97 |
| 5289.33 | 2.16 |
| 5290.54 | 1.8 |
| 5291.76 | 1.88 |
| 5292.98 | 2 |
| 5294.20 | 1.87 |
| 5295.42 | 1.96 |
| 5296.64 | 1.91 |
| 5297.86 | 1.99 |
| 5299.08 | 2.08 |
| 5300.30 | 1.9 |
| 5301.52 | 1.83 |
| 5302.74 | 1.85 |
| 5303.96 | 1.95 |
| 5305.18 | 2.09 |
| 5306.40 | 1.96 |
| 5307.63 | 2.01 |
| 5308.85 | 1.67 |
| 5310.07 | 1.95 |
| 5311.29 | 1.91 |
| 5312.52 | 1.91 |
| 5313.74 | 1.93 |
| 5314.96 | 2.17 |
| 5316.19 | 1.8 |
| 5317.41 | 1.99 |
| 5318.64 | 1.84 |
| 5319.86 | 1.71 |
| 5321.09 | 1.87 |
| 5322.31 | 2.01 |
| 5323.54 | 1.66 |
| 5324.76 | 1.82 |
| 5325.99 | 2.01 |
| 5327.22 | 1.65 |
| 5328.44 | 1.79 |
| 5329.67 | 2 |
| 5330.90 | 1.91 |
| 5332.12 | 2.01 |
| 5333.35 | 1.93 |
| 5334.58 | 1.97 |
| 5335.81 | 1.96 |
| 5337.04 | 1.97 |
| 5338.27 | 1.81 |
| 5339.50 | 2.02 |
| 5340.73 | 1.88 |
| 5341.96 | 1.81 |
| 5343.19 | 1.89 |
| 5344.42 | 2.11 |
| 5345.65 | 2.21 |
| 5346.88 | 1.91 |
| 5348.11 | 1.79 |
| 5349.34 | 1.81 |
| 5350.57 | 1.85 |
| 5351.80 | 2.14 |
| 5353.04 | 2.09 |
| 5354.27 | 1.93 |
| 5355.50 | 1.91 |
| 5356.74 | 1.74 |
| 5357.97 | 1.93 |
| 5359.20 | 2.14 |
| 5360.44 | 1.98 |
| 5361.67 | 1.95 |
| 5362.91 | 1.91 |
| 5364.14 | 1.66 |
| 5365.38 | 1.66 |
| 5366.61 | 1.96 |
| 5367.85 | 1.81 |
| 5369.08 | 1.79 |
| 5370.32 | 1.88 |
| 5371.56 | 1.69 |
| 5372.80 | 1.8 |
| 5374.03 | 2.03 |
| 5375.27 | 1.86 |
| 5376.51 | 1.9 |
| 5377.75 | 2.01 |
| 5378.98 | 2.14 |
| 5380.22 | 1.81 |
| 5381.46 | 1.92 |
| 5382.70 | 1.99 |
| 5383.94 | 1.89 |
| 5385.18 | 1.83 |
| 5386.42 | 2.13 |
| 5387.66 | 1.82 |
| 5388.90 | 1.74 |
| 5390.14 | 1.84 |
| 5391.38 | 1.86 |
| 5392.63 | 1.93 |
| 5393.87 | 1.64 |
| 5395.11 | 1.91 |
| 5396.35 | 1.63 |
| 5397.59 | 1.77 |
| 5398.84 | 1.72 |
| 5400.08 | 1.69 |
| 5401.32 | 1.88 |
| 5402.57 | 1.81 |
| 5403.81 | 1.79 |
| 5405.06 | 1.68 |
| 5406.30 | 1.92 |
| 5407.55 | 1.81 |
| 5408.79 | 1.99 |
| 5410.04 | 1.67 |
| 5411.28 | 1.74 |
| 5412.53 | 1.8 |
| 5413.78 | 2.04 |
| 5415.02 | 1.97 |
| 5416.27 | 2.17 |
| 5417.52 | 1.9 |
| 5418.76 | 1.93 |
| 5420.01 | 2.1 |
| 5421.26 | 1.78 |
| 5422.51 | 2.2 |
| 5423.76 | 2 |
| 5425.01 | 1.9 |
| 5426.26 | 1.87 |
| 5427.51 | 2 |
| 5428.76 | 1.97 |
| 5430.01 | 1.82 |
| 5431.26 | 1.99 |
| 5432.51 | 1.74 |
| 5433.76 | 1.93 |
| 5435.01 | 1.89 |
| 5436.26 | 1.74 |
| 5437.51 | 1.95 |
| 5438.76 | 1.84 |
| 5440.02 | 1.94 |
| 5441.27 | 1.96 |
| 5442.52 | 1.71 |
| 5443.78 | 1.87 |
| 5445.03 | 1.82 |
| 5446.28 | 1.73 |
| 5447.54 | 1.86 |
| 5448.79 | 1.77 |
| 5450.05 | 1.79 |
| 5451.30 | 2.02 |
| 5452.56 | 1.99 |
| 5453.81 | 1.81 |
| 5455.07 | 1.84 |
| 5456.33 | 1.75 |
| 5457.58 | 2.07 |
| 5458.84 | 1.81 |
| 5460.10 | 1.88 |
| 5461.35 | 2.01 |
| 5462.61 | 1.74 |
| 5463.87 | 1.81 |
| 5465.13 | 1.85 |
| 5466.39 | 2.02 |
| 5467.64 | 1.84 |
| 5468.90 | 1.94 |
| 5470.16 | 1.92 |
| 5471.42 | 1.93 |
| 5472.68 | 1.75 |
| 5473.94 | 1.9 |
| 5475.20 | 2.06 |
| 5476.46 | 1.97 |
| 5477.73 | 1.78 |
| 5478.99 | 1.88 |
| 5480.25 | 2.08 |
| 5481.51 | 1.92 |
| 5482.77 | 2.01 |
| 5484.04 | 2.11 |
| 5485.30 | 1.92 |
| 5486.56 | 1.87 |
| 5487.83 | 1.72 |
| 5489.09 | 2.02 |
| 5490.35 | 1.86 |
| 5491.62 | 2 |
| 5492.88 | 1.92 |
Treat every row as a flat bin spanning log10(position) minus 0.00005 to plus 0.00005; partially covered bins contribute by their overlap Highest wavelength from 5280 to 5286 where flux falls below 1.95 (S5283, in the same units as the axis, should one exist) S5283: 5285.67 AA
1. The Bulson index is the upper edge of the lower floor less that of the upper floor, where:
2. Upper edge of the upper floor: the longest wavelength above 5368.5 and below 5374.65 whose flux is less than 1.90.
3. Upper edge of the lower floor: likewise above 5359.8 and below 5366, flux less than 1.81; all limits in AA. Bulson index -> -7.4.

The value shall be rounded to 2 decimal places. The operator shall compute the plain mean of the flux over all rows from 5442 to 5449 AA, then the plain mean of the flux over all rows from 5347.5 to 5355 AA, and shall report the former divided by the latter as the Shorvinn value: 0.93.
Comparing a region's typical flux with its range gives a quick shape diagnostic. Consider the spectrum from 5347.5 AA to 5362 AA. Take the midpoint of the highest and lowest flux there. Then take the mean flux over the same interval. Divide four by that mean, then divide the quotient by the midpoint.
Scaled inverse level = 1.06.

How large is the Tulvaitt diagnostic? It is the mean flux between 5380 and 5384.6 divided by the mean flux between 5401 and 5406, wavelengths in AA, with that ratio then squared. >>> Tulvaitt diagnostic 1.13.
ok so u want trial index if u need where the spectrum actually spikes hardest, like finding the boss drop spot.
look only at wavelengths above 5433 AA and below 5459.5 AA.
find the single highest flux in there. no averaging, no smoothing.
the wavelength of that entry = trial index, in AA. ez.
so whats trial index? 5457.58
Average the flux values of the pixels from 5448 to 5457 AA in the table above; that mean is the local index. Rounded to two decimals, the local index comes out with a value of 1.85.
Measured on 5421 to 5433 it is 1.93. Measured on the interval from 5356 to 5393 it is 1.89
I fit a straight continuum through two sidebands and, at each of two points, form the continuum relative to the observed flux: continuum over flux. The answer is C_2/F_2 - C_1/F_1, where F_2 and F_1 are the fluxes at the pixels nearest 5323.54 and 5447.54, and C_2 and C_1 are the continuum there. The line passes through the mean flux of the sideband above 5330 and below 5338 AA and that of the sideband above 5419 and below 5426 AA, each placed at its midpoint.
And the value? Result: 0.10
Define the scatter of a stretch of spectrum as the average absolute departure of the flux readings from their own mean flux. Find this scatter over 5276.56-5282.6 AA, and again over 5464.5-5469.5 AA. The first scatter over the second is 1.35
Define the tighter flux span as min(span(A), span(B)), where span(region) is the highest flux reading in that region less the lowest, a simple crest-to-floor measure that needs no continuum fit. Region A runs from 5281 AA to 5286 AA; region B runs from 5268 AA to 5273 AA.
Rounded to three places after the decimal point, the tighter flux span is 0.210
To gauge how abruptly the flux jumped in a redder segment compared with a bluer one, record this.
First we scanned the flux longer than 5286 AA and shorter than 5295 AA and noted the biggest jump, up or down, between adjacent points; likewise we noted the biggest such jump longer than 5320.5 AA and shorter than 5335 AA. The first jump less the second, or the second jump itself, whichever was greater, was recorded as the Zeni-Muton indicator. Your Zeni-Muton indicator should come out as 0.36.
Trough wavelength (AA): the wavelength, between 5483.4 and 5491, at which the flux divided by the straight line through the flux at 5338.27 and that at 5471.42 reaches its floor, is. 5487.83 AA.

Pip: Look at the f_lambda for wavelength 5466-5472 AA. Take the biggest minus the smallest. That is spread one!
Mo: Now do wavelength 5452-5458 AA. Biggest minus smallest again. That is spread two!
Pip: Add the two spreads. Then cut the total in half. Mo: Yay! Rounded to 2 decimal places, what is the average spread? 0.25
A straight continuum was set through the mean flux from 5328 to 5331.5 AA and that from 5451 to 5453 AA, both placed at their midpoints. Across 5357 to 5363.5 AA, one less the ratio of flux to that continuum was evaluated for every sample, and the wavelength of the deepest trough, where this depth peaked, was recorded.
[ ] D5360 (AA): 5362.91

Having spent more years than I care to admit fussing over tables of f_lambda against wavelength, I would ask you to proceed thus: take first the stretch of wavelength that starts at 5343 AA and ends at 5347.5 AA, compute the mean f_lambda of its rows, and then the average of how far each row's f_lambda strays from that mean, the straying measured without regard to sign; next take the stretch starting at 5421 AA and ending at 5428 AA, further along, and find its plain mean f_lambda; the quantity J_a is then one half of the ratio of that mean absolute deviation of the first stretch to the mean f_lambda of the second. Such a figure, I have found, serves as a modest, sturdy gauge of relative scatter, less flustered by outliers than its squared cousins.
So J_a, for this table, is 0.033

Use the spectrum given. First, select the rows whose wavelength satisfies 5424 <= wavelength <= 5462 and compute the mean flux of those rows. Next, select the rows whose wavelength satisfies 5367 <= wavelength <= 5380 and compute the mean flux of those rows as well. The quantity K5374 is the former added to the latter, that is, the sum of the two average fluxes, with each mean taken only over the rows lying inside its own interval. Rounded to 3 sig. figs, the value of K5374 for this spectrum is 3.77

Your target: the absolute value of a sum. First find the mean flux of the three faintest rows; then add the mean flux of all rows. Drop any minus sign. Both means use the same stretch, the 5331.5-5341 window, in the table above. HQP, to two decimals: 3.82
